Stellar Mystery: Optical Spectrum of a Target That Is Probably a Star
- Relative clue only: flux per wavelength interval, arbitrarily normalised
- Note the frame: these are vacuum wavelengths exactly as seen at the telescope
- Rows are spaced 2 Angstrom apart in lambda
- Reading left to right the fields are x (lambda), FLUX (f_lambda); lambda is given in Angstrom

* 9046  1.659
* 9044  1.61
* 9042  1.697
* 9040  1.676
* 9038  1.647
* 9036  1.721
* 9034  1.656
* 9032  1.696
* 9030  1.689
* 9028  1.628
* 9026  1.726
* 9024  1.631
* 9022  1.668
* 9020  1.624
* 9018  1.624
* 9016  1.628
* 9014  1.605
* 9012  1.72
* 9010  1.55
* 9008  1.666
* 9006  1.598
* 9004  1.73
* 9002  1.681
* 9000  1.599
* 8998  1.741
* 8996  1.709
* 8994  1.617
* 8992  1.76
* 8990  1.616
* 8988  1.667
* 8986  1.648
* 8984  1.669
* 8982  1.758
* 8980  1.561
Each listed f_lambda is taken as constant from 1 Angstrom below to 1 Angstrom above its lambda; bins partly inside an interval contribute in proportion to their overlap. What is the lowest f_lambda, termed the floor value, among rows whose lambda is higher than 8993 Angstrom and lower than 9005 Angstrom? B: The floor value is 1.599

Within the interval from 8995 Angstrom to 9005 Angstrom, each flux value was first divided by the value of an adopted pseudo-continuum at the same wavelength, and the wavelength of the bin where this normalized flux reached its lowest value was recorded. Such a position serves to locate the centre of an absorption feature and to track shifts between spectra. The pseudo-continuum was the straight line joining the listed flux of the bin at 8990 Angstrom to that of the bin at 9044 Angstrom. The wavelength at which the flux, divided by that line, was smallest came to 9000 Angstrom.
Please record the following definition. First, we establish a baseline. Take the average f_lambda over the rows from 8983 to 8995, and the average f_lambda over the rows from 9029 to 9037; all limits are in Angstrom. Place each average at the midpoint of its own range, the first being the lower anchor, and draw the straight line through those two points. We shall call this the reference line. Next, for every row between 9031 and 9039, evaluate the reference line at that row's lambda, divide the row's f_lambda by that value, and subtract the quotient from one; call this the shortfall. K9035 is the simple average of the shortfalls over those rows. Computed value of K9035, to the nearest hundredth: 0.01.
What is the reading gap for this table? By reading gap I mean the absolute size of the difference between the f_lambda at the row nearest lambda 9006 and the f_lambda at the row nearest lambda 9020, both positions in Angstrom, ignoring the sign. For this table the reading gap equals 0.026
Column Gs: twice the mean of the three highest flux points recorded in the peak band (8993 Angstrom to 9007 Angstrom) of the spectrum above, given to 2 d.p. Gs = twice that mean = 3.45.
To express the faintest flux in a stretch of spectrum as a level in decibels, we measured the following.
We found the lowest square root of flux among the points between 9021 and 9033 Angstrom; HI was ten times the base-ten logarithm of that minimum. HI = 1.06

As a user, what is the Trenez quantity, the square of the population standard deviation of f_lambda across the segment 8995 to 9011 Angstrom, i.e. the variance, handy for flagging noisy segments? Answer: 0.0042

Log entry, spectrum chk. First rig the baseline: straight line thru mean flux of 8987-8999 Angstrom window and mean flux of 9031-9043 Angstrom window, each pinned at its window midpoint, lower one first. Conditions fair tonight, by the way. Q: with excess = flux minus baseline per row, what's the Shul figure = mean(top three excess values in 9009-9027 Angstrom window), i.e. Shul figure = 0.021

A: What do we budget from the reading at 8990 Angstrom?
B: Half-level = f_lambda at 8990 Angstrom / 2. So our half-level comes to 0.81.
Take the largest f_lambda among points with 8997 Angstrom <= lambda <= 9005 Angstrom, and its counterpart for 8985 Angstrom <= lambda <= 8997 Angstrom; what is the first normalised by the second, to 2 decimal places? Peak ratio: 0.99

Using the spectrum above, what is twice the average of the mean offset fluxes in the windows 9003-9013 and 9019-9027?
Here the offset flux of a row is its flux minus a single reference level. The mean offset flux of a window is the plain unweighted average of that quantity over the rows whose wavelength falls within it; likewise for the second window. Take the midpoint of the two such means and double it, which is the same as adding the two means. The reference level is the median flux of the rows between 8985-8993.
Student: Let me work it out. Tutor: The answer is 0.00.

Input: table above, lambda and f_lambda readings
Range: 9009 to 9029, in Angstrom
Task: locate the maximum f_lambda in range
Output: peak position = 9026 Angstrom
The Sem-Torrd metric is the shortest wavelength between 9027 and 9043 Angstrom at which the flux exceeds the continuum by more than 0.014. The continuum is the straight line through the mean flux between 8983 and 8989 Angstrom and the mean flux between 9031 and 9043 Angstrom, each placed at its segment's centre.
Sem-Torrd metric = 9032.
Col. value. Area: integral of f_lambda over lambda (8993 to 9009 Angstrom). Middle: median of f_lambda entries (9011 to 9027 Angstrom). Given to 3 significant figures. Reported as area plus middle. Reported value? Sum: 28.3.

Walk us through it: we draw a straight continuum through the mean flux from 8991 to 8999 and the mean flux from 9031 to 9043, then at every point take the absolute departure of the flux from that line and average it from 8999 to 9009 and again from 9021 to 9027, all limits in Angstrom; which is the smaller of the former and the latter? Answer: 0.040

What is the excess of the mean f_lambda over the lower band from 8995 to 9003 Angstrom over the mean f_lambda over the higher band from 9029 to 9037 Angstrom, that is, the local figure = -0.008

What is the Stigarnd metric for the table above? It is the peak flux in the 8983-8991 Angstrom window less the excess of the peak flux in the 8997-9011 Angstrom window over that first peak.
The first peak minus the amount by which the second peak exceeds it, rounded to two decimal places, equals 1.60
